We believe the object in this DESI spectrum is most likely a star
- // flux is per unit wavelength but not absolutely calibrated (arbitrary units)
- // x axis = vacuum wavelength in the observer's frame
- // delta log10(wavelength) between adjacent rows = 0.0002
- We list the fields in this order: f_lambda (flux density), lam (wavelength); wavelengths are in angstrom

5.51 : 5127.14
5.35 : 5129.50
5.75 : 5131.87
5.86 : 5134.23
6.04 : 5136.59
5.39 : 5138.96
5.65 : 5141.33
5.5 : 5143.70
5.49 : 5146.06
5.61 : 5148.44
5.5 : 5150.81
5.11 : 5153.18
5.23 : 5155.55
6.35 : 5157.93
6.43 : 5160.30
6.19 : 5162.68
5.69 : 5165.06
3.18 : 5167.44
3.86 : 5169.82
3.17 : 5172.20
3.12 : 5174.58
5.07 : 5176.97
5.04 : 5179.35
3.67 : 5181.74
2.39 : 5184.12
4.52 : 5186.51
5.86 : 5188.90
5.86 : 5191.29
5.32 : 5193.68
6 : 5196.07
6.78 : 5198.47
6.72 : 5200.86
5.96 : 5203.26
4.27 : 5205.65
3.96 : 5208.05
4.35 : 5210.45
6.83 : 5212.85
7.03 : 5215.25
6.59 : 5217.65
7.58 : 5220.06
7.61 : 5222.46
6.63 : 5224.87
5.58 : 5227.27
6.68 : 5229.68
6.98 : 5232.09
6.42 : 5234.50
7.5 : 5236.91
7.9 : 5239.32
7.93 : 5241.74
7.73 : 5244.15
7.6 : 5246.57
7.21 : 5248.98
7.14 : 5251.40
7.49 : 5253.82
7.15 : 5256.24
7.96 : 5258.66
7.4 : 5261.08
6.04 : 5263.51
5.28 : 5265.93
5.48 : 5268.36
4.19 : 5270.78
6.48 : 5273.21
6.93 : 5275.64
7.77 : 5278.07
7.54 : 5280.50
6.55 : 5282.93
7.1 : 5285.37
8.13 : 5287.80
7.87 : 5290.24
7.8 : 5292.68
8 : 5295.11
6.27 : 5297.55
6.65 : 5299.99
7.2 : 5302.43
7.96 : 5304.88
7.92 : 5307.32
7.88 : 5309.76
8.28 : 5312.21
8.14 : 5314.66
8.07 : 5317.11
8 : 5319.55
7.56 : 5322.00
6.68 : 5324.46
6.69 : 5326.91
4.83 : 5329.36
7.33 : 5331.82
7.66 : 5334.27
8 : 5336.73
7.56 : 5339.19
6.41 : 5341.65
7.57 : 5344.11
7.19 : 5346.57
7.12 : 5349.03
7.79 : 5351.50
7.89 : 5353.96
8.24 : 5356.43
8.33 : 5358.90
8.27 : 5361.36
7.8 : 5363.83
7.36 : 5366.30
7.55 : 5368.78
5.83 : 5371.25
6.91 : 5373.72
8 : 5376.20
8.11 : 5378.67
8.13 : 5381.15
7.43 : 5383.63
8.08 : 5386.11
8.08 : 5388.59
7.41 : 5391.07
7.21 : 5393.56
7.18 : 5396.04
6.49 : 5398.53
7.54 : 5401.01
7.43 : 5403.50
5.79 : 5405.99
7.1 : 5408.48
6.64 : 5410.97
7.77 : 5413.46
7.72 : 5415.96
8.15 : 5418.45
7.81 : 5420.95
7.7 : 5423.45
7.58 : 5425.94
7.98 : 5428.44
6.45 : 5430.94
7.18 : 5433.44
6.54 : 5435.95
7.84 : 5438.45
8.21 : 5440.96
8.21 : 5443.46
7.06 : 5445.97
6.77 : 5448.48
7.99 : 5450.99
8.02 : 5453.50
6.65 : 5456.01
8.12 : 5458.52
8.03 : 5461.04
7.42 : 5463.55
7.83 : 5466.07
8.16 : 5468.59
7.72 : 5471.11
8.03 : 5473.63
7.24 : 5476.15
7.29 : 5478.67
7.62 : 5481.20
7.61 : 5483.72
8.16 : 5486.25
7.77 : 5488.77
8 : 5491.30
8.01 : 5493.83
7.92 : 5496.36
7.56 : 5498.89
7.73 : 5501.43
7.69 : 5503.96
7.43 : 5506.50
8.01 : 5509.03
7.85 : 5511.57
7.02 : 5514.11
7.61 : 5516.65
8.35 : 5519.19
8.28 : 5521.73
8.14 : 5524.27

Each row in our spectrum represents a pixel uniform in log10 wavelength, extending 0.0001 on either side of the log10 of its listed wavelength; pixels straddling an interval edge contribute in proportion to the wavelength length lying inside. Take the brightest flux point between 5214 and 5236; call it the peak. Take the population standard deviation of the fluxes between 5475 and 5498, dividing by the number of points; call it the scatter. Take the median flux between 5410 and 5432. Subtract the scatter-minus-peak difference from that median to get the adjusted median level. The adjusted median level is 15.0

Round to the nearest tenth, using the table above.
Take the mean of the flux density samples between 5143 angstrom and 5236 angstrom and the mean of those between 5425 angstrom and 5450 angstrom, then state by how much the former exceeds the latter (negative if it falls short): -1.9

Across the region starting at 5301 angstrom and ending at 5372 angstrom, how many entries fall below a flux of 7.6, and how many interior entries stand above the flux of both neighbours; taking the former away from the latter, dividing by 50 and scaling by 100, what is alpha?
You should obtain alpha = -14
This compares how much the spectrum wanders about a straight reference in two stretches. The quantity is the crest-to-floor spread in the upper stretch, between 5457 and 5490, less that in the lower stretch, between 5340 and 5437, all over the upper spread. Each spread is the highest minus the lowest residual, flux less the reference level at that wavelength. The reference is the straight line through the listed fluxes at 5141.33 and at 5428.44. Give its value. -1.9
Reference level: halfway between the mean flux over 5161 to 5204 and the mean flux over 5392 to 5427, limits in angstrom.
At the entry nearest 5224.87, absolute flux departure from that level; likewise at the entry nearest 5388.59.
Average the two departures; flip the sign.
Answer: -1.25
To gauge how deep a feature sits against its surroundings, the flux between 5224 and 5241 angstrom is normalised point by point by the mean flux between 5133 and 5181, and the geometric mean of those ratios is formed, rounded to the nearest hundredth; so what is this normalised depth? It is 1.31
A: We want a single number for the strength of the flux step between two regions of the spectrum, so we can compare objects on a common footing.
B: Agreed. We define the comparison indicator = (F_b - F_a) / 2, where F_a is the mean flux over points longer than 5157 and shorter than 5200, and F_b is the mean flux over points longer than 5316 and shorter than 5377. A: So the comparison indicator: 1.23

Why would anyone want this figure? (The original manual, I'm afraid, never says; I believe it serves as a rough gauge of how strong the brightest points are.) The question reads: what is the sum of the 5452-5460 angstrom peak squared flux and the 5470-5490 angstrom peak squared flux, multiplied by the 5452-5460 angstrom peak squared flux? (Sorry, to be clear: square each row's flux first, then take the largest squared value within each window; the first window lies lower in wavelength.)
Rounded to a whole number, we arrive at 8738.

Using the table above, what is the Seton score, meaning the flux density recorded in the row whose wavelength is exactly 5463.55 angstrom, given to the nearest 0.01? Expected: 7.42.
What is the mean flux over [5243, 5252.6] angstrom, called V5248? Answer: 7.4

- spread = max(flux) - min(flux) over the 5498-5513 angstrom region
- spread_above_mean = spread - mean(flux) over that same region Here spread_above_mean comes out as -7.1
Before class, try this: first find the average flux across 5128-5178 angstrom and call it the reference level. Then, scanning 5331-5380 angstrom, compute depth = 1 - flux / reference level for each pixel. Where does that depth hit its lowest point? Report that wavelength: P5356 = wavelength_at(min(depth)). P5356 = 5358.90 angstrom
